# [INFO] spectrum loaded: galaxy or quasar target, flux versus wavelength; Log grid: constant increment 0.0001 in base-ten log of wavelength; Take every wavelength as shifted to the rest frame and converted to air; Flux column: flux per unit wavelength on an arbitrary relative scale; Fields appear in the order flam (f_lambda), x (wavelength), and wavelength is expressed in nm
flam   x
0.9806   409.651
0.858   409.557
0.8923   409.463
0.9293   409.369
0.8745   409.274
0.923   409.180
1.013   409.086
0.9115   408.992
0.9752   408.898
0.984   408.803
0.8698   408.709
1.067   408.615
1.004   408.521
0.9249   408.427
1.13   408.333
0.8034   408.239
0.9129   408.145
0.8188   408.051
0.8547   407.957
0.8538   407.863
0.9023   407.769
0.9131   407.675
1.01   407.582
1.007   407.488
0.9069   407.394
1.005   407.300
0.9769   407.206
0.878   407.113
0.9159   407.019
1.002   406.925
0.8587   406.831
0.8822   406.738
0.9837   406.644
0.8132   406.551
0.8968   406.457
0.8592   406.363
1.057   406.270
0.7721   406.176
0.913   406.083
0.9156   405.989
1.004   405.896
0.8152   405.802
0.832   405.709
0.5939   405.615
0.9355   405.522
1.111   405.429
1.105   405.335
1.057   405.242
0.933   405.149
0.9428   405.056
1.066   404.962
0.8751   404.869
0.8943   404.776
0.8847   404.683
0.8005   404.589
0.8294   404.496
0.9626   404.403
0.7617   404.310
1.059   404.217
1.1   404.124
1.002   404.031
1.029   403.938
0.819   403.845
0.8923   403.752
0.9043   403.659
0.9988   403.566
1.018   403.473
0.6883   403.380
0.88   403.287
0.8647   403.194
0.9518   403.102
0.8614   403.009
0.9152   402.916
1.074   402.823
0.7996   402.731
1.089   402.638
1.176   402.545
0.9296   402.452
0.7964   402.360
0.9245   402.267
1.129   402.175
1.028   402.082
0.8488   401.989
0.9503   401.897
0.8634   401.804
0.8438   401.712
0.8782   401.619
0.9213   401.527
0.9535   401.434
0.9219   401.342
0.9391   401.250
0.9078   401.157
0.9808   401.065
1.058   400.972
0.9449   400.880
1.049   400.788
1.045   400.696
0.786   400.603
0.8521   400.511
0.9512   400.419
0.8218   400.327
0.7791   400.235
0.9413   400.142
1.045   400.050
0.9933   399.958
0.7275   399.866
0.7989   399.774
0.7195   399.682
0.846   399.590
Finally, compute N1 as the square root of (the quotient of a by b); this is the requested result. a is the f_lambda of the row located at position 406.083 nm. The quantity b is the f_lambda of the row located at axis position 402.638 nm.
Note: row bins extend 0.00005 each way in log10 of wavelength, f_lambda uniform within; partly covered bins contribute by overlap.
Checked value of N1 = 0.92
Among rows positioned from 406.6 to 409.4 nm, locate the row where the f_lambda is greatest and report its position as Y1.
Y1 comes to 408.333 nm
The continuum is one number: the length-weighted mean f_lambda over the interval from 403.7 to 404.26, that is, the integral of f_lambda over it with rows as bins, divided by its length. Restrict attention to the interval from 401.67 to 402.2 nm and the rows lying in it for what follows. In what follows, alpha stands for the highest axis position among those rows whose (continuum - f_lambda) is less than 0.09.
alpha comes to 402.175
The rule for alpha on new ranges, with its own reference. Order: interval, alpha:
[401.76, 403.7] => 403.659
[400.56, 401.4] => 401.342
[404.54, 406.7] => 406.644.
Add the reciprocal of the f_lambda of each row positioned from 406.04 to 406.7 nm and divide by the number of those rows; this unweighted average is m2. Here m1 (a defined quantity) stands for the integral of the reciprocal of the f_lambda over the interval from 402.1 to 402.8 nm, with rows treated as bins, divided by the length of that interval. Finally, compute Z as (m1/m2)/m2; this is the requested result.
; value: 0.82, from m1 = 1.04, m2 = 1.12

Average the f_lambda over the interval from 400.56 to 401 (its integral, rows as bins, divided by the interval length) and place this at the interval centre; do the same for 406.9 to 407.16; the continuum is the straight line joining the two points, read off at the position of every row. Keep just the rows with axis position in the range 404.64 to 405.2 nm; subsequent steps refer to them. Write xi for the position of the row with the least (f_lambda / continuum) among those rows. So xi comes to 404.869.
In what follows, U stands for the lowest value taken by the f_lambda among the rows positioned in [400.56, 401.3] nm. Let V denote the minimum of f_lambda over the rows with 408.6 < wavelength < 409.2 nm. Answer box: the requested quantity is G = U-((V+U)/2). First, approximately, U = 0.786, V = 0.8698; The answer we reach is -0.04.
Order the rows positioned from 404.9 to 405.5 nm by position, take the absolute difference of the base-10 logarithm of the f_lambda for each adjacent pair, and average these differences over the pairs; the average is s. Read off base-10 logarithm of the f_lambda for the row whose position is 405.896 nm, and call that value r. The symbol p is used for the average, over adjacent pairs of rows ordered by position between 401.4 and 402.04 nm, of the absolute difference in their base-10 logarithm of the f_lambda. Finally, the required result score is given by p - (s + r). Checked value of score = 0.00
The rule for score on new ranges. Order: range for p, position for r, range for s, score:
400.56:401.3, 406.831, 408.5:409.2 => 0.07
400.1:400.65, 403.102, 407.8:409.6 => 0.03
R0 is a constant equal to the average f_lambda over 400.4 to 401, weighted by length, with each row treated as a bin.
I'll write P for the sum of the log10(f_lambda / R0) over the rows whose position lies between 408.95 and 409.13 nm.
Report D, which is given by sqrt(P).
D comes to 0.084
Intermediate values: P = 0.007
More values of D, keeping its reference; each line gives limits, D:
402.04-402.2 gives 0.326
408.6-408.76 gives 0.096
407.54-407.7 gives 0.081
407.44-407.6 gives 0.221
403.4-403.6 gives 0.221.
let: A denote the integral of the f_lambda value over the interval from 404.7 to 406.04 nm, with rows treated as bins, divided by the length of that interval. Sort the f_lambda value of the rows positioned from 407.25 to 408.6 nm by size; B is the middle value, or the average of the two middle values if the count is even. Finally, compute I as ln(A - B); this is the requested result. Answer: -3.90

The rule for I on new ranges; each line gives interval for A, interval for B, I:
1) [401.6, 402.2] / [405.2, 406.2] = -4.31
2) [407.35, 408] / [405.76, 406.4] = -4.72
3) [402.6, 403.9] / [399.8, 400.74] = -4.26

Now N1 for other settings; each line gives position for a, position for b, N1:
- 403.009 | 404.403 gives 0.95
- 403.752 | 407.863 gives 1.02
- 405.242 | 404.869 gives 1.10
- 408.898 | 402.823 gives 0.95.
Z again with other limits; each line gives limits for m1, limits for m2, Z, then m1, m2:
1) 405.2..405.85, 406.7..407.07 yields 0.94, 1.13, 1.10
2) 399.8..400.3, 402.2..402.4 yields 0.84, 1.14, 1.17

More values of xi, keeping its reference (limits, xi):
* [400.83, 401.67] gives 401.619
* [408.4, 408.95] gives 408.709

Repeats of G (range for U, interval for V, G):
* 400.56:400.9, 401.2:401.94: -0.03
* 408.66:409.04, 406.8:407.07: 0.01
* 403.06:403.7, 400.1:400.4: -0.05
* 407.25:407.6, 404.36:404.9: 0.05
